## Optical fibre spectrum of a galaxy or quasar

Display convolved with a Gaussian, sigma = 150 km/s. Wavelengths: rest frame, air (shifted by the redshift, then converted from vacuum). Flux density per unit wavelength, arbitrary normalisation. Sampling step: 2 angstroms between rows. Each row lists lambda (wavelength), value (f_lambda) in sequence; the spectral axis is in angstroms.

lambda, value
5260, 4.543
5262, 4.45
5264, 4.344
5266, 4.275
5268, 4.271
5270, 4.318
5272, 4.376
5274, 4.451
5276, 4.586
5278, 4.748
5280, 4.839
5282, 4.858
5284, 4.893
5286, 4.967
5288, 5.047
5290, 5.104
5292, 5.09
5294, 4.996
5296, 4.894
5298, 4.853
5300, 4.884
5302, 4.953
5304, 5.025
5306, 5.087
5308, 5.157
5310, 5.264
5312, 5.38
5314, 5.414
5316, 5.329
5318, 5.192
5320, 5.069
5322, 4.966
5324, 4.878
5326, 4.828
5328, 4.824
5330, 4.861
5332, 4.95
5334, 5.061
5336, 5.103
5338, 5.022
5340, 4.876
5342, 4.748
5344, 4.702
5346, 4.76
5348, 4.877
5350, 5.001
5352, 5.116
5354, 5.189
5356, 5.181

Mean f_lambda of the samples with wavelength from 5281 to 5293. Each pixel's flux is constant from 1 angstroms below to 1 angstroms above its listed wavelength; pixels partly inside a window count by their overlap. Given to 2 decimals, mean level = 4.99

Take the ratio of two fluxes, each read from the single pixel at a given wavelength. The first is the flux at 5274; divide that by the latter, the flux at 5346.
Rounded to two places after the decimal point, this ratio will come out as 0.94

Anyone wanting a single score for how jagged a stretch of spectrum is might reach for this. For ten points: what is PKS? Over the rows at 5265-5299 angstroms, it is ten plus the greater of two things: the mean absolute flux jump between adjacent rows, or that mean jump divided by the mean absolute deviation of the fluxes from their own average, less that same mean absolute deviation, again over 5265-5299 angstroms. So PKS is 10.1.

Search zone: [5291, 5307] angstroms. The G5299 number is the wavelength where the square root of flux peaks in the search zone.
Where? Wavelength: 5292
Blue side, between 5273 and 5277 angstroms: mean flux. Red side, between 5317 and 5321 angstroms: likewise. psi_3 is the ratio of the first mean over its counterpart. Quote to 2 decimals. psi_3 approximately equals 0.88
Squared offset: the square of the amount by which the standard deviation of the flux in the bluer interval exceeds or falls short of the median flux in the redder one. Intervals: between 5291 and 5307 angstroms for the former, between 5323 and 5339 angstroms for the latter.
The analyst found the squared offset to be 23.3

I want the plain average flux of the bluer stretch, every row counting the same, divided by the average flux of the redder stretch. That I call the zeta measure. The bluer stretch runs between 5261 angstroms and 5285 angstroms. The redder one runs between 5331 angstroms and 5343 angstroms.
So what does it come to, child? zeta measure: 0.914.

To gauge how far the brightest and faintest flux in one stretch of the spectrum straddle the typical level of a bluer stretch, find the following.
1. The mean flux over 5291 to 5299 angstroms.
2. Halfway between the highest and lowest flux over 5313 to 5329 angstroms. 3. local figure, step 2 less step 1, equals 0.16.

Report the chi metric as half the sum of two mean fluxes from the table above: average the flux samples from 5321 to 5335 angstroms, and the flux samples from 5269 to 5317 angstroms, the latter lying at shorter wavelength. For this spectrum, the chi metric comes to 4.92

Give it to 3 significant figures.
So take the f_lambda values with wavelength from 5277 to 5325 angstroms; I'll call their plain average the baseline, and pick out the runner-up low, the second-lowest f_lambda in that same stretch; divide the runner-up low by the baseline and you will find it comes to 0.961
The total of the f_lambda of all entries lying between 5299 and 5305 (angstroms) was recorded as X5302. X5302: 14.9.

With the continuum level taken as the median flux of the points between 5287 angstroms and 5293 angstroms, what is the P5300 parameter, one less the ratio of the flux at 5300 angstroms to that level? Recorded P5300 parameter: 0.040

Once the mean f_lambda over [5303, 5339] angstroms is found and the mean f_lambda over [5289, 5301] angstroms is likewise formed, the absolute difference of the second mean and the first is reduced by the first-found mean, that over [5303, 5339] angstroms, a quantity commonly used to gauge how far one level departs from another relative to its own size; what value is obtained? -4.97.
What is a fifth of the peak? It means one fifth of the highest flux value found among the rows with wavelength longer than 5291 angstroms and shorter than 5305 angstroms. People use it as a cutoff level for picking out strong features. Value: 1.018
